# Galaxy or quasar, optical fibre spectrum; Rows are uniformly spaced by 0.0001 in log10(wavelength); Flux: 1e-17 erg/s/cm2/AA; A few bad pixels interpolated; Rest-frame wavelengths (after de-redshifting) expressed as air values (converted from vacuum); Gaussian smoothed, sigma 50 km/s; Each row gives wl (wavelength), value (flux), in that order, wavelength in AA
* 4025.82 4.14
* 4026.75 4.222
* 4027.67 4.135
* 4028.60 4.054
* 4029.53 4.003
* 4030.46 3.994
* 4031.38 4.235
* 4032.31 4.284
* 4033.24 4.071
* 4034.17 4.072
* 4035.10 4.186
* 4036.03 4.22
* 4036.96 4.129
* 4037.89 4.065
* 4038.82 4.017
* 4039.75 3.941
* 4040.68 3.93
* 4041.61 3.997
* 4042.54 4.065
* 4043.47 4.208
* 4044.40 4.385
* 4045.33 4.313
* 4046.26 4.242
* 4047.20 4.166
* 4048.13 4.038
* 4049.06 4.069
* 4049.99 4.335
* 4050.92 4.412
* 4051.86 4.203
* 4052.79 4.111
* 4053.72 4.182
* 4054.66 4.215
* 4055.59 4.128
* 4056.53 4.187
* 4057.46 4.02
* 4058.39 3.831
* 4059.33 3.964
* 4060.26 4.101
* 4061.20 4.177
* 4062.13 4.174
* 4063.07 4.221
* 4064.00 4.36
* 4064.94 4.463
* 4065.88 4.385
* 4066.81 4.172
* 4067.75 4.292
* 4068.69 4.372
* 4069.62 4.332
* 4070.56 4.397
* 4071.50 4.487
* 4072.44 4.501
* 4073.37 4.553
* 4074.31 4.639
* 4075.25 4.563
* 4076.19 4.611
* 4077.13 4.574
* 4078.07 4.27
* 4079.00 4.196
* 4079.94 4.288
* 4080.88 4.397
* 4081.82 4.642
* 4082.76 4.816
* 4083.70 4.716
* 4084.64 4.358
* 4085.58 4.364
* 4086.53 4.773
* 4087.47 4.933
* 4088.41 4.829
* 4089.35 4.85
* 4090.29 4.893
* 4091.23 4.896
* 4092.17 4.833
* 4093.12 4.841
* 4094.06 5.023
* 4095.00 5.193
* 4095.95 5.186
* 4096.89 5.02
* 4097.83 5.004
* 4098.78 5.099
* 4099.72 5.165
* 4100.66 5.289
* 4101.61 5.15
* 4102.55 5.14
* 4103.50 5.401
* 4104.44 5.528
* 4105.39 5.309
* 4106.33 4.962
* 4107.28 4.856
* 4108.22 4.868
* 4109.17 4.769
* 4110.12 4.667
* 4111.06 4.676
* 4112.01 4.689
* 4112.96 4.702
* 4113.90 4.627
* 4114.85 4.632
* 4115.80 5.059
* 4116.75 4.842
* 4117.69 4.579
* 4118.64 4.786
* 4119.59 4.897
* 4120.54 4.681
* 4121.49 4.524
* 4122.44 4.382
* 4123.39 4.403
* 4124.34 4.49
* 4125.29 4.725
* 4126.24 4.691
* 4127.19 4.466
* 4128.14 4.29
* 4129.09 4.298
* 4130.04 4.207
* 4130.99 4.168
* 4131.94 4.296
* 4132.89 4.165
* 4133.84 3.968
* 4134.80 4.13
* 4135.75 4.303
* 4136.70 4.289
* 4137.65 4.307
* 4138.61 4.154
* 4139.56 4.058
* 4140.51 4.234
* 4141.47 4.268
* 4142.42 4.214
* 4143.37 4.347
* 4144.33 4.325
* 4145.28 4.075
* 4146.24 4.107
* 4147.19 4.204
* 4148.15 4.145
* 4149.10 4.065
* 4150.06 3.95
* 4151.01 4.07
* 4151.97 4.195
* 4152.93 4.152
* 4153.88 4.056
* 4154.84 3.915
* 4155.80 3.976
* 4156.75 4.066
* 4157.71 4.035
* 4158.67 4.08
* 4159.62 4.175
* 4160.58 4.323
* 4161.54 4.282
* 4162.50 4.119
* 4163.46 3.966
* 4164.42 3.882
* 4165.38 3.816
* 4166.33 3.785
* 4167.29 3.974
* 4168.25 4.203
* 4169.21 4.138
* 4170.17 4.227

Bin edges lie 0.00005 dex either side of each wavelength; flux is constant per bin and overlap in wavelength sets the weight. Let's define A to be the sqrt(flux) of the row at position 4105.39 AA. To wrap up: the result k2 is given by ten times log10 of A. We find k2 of 3.63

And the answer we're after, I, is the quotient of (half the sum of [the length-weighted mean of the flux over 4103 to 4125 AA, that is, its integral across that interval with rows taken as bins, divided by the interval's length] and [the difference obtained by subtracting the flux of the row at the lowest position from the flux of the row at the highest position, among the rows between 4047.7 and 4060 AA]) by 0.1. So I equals 23.6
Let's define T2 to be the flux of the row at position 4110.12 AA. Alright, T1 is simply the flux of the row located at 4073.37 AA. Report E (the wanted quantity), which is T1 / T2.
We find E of 0.98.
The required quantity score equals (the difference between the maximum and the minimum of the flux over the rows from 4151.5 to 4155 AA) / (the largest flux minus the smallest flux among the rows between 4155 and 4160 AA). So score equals 1.4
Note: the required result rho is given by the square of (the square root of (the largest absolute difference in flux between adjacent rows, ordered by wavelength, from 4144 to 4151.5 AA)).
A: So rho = 0.25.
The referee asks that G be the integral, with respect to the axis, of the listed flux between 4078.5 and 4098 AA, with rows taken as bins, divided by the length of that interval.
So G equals 4.76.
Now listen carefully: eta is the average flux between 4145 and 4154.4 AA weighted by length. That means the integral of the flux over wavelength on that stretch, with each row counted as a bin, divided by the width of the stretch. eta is 4.10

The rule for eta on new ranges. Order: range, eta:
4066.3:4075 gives 4.42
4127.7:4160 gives 4.16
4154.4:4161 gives 4.08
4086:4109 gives 5.04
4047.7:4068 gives 4.18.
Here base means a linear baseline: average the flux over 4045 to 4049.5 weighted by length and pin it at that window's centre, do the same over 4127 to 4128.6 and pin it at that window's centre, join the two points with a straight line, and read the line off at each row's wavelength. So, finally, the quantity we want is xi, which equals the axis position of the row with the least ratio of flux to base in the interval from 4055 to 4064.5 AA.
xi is 4058.39 AA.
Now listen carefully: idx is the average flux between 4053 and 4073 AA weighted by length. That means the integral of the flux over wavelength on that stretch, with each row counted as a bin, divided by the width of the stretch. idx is 4.24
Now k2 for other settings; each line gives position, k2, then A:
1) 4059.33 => 2.99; 2.0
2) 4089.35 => 3.43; 2.2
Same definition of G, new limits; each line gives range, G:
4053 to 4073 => 4.24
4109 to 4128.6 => 4.64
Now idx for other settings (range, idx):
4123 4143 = 4.29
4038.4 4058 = 4.15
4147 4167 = 4.06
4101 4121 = 4.90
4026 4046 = 4.12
